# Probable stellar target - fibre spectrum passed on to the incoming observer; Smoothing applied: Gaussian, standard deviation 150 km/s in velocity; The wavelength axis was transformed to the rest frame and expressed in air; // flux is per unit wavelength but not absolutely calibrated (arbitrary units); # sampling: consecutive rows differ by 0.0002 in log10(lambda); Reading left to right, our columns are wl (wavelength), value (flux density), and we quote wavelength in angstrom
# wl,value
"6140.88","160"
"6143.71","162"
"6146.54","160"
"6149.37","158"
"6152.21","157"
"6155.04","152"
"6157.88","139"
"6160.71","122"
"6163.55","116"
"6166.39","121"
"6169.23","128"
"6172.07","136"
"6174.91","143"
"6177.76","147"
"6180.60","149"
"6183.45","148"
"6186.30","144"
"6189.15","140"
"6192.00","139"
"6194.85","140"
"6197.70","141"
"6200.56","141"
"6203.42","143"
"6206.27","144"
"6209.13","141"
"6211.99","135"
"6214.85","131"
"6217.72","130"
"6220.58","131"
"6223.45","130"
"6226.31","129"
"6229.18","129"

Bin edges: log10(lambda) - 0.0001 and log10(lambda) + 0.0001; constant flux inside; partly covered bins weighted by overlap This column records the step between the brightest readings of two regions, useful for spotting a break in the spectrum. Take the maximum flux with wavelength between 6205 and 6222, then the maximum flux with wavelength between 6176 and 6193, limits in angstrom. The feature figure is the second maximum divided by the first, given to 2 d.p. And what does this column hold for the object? 1.03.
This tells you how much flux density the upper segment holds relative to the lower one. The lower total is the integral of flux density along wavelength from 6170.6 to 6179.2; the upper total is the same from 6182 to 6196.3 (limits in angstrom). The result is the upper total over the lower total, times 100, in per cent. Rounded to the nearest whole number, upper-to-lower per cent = 167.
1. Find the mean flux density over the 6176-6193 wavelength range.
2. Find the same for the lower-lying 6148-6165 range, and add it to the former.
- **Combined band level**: 285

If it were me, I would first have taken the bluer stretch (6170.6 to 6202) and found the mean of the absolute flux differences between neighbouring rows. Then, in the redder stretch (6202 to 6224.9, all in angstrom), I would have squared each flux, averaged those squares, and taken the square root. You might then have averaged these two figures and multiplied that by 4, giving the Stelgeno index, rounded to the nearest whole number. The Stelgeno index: 276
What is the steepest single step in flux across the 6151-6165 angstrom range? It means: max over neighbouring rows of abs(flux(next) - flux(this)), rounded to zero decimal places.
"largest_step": 17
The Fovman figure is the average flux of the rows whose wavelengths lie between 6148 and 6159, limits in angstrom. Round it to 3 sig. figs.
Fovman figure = 152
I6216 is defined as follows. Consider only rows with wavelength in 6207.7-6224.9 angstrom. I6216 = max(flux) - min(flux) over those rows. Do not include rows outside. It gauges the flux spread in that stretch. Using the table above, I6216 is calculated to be 11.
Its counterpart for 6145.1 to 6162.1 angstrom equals 38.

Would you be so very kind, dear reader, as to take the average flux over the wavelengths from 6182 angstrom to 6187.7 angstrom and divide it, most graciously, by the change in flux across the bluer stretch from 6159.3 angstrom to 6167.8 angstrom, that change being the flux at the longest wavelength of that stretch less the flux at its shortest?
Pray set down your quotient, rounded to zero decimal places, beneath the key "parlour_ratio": -146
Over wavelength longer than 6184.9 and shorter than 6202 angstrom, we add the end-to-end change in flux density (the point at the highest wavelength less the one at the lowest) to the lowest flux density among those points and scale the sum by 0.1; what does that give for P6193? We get 13.6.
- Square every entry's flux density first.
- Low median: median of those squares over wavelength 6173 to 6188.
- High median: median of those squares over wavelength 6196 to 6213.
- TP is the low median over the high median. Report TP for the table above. 1.09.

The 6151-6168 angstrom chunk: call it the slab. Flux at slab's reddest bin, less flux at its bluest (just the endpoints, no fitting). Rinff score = -36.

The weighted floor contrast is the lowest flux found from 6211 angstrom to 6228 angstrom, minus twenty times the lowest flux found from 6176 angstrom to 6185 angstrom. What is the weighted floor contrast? -2811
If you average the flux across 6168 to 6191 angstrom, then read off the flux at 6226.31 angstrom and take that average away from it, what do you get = -13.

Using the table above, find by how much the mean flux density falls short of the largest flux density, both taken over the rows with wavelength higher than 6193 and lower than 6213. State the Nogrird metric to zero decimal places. 3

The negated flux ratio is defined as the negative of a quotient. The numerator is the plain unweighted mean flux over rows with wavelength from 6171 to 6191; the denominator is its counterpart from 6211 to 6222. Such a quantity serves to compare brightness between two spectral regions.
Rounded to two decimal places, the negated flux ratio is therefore -1.09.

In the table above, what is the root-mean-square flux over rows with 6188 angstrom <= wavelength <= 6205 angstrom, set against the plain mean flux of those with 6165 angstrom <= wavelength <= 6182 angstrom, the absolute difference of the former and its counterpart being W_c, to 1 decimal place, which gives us 3.3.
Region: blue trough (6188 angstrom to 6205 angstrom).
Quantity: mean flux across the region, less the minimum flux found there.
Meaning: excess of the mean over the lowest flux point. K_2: 1.7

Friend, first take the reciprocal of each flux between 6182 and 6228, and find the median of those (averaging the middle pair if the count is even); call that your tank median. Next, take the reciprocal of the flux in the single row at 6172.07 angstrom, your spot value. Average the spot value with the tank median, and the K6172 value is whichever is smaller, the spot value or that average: 0.0072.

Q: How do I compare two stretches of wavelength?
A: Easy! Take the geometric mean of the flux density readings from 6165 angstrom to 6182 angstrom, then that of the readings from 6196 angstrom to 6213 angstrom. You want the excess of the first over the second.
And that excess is -4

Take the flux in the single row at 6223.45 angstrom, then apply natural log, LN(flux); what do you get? 4.87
